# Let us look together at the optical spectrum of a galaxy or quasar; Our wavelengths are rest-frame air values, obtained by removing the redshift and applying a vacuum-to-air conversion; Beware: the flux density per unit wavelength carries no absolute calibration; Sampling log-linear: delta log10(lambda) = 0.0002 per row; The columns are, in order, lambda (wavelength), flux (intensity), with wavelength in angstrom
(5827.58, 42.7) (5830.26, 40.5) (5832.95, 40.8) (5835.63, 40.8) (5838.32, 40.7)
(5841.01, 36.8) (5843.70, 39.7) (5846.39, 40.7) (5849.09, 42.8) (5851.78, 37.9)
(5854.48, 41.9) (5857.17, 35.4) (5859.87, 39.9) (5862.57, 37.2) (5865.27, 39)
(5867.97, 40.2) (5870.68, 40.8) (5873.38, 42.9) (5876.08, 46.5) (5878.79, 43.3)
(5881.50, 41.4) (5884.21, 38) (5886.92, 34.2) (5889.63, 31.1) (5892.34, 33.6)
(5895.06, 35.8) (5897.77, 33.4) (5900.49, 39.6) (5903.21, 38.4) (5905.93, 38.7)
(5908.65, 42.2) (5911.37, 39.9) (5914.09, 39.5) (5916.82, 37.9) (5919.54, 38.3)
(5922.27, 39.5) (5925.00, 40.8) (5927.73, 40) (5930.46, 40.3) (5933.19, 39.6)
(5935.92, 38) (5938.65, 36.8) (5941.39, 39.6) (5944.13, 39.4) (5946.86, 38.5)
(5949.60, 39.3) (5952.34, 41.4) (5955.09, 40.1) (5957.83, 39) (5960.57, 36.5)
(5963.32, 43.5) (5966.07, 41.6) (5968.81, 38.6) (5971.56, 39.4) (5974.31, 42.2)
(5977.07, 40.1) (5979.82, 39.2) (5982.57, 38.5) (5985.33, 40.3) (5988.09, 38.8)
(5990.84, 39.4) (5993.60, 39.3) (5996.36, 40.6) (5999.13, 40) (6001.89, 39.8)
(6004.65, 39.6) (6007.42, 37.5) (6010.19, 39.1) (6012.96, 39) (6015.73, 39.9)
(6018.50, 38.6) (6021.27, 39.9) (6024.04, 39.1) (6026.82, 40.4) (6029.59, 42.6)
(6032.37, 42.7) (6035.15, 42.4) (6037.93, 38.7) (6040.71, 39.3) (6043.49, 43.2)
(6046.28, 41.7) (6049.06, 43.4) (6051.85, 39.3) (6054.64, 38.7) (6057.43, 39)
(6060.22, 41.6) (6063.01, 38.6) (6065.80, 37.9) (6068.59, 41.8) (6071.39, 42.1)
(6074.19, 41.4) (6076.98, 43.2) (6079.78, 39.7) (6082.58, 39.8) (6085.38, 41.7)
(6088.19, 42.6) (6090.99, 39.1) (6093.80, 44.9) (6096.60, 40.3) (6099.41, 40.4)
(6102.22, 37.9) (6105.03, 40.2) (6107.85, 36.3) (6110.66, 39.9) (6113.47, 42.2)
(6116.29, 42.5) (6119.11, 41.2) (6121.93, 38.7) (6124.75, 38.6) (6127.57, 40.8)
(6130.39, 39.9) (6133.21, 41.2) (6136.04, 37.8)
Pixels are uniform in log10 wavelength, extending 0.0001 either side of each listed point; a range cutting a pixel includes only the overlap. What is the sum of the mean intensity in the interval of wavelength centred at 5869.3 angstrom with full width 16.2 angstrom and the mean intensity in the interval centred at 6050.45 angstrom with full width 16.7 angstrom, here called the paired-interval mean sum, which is 82.0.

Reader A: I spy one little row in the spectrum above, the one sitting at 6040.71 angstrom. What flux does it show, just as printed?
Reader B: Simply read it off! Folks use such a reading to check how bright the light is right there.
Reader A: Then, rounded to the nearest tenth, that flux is 39.3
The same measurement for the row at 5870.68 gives 40.8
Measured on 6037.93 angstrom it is 38.7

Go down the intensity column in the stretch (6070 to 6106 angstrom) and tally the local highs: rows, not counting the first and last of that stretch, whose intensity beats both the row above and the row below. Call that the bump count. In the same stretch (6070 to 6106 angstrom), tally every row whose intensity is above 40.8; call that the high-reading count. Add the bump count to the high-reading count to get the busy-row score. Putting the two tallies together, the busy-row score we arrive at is 10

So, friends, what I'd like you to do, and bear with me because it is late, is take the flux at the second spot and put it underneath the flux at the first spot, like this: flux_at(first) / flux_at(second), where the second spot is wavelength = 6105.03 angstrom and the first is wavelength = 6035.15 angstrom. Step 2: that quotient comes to 1.05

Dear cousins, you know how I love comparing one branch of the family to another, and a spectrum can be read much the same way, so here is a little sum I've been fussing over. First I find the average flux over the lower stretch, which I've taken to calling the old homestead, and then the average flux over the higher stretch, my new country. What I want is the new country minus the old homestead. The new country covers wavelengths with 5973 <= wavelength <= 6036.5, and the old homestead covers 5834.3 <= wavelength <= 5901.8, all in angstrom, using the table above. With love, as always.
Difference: 1.01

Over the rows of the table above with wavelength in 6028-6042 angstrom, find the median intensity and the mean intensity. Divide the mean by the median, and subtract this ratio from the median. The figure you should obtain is 41.4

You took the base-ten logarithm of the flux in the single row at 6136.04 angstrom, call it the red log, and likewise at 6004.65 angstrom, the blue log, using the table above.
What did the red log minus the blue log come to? -0.020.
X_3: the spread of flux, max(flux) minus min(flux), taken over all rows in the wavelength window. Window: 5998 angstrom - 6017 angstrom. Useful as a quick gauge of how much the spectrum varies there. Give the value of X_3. 2.5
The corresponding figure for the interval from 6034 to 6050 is 4.7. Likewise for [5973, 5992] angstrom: 3.7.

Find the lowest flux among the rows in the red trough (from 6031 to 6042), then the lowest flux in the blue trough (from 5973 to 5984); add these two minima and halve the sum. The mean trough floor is 38.6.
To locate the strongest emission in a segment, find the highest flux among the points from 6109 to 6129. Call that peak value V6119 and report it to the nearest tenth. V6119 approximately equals 42.5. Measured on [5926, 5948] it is 40.3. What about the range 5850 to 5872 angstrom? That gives 41.9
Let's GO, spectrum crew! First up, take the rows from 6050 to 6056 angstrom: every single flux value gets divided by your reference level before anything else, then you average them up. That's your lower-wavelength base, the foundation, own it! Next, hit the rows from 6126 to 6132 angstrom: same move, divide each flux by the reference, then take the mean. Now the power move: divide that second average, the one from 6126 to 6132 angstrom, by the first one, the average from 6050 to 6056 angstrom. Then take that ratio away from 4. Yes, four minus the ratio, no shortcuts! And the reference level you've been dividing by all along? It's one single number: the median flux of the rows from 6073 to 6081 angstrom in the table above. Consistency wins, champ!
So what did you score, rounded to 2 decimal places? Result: 2.97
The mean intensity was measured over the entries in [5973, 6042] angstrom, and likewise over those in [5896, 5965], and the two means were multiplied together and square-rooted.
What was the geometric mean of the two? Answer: 39.54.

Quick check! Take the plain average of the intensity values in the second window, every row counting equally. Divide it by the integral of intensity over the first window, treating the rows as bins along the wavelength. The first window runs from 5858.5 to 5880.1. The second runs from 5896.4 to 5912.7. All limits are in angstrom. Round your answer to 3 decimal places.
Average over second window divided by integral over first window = 0.043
